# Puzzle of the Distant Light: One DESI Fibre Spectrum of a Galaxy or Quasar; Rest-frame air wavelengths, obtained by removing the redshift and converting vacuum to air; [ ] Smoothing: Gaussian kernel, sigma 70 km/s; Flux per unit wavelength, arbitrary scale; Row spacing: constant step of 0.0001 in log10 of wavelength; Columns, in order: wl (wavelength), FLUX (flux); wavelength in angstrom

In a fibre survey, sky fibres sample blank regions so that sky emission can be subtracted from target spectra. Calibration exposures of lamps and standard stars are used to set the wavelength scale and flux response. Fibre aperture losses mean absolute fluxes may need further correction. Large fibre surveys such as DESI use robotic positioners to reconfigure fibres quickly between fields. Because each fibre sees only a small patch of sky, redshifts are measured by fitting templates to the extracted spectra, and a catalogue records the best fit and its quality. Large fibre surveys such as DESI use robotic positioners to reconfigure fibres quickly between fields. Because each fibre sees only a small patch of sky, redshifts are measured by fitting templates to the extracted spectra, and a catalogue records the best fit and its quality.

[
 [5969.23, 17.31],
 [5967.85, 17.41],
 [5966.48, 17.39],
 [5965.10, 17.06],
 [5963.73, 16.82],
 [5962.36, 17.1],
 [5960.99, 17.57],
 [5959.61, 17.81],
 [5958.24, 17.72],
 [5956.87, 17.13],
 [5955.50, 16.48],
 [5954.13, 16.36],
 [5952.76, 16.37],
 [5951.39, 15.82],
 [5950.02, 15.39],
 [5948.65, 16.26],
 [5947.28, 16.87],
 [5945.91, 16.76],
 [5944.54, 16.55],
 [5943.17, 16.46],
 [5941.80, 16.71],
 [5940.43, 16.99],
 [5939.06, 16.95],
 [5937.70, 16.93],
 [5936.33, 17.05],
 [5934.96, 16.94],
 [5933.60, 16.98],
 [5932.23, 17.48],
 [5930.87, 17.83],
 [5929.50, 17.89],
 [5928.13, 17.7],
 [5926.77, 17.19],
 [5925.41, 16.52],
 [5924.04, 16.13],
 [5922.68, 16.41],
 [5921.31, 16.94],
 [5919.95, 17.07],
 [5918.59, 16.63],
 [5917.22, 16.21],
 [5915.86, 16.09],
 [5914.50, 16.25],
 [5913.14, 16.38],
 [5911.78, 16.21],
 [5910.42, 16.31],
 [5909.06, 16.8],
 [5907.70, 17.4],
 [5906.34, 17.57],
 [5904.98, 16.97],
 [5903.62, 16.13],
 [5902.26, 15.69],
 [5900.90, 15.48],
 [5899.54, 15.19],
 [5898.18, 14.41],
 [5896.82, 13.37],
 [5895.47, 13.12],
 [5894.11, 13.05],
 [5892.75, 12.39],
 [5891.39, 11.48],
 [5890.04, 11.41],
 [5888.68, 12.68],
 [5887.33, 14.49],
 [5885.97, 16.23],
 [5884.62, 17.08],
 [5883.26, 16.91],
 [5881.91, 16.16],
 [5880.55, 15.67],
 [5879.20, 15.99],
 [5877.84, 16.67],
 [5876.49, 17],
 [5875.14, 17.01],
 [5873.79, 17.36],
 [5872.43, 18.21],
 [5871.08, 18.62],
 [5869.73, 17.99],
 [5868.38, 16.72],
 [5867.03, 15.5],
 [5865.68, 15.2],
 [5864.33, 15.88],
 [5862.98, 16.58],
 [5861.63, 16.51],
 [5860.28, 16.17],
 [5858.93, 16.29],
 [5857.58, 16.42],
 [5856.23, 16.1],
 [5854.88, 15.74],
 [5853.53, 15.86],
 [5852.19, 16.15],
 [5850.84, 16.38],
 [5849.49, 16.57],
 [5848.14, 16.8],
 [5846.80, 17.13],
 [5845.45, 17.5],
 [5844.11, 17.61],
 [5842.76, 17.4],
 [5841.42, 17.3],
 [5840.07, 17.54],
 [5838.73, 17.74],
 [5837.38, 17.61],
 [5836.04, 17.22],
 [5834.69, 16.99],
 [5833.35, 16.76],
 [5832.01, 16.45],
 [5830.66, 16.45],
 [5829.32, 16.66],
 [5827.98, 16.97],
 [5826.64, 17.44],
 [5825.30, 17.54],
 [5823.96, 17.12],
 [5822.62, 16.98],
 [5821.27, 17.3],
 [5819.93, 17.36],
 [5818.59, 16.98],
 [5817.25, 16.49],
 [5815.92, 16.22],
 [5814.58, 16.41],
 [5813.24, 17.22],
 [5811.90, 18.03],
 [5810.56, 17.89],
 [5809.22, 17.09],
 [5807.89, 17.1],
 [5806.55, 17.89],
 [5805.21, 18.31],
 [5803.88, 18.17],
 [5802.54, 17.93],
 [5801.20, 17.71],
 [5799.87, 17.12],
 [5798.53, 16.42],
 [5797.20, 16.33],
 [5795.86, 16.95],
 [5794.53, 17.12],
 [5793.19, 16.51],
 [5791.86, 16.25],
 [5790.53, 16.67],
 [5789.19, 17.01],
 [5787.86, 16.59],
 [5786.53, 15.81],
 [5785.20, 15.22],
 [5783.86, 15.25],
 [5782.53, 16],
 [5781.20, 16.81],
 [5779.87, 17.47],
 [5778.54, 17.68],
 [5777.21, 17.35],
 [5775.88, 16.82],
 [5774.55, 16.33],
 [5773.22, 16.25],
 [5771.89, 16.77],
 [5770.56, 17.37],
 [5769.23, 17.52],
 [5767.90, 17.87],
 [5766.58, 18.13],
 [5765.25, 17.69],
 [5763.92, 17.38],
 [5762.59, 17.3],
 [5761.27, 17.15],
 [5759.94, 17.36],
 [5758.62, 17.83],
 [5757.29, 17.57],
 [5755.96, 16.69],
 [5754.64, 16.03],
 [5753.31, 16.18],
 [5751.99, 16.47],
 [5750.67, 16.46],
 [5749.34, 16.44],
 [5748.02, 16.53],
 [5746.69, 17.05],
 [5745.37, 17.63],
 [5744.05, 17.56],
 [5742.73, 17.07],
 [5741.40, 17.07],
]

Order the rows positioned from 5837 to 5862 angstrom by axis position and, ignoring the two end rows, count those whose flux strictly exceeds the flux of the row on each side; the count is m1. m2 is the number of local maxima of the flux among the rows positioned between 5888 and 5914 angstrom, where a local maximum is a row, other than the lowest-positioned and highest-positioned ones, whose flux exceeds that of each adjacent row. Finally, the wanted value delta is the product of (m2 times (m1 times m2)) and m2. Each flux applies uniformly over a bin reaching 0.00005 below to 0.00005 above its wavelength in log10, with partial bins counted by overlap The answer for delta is 3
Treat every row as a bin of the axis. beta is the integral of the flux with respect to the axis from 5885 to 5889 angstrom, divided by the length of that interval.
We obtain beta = 14.8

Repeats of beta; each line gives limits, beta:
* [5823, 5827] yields 17.3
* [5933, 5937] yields 17.0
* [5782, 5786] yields 15.5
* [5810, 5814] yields 17.7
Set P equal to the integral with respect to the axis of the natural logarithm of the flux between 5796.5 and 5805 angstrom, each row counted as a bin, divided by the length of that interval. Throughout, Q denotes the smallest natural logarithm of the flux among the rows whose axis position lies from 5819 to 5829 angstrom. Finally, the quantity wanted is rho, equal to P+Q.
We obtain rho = 5.68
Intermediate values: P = 2.85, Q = 2.83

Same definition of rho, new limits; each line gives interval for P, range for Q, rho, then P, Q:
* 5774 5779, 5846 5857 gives 5.59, 2.84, 2.76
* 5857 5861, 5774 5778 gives 5.58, 2.79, 2.79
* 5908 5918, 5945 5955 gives 5.53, 2.80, 2.73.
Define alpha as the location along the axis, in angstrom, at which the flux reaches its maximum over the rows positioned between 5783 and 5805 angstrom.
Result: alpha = 5803.88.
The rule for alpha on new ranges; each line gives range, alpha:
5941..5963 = 5959.61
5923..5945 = 5929.50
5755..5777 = 5766.58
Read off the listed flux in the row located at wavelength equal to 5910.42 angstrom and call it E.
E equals 16.31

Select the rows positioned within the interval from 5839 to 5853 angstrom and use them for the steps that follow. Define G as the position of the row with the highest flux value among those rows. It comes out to 5844.11 angstrom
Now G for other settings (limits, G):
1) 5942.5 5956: 5947.28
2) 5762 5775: 5766.58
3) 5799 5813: 5805.21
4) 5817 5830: 5825.30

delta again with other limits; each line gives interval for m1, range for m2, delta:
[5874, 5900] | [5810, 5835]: 27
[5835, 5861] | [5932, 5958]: 192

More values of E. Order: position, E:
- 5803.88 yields 18.17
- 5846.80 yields 17.13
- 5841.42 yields 17.3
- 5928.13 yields 17.7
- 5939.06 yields 16.95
